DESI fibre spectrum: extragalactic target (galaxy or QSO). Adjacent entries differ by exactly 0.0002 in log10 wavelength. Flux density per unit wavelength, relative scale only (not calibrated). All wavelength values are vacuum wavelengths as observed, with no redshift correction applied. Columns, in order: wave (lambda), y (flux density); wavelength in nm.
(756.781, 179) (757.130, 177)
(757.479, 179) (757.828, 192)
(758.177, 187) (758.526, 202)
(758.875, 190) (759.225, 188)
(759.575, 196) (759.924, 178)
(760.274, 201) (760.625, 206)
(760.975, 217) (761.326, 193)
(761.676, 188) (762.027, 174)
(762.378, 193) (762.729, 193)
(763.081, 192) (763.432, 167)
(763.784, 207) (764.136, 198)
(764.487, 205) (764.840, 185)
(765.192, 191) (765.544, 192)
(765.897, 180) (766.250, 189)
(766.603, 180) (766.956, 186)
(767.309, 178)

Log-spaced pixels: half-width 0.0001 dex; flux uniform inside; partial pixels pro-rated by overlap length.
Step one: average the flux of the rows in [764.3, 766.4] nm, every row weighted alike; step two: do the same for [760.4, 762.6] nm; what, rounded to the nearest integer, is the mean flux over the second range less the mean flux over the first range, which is 5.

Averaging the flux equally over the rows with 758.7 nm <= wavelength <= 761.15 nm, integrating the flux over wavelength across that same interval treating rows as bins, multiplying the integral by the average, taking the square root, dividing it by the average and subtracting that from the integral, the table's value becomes 480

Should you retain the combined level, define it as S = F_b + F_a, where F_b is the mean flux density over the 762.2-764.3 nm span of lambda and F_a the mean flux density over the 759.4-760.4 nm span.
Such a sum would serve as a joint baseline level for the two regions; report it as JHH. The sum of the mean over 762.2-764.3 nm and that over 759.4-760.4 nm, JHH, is 383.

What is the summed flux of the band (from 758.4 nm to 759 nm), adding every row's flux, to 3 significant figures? 392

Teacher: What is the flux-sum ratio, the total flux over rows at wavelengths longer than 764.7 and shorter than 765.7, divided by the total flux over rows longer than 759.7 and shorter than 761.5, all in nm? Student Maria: 0.57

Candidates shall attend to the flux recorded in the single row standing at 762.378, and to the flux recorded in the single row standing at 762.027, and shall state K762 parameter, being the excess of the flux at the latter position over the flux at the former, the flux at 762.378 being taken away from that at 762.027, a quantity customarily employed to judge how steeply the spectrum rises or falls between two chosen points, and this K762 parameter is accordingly -19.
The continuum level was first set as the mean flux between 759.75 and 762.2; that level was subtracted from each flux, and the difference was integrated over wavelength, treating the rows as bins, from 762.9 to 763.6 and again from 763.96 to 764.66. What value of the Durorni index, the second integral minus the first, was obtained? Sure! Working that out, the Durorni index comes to 15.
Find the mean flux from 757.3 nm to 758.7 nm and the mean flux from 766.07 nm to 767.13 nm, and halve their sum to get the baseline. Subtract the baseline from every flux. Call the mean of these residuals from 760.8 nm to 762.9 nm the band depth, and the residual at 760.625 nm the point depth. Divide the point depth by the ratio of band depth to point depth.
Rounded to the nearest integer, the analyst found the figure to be 62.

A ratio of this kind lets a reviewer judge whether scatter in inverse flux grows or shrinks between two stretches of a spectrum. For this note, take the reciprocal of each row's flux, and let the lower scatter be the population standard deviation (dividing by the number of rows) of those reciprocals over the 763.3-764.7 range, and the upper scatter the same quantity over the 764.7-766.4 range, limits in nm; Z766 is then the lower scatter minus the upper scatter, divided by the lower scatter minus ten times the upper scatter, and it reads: -0.42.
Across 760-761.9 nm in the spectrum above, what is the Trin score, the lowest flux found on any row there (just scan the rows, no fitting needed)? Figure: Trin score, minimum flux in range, 188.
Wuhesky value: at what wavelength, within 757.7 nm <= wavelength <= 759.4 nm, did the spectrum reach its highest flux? 758.526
